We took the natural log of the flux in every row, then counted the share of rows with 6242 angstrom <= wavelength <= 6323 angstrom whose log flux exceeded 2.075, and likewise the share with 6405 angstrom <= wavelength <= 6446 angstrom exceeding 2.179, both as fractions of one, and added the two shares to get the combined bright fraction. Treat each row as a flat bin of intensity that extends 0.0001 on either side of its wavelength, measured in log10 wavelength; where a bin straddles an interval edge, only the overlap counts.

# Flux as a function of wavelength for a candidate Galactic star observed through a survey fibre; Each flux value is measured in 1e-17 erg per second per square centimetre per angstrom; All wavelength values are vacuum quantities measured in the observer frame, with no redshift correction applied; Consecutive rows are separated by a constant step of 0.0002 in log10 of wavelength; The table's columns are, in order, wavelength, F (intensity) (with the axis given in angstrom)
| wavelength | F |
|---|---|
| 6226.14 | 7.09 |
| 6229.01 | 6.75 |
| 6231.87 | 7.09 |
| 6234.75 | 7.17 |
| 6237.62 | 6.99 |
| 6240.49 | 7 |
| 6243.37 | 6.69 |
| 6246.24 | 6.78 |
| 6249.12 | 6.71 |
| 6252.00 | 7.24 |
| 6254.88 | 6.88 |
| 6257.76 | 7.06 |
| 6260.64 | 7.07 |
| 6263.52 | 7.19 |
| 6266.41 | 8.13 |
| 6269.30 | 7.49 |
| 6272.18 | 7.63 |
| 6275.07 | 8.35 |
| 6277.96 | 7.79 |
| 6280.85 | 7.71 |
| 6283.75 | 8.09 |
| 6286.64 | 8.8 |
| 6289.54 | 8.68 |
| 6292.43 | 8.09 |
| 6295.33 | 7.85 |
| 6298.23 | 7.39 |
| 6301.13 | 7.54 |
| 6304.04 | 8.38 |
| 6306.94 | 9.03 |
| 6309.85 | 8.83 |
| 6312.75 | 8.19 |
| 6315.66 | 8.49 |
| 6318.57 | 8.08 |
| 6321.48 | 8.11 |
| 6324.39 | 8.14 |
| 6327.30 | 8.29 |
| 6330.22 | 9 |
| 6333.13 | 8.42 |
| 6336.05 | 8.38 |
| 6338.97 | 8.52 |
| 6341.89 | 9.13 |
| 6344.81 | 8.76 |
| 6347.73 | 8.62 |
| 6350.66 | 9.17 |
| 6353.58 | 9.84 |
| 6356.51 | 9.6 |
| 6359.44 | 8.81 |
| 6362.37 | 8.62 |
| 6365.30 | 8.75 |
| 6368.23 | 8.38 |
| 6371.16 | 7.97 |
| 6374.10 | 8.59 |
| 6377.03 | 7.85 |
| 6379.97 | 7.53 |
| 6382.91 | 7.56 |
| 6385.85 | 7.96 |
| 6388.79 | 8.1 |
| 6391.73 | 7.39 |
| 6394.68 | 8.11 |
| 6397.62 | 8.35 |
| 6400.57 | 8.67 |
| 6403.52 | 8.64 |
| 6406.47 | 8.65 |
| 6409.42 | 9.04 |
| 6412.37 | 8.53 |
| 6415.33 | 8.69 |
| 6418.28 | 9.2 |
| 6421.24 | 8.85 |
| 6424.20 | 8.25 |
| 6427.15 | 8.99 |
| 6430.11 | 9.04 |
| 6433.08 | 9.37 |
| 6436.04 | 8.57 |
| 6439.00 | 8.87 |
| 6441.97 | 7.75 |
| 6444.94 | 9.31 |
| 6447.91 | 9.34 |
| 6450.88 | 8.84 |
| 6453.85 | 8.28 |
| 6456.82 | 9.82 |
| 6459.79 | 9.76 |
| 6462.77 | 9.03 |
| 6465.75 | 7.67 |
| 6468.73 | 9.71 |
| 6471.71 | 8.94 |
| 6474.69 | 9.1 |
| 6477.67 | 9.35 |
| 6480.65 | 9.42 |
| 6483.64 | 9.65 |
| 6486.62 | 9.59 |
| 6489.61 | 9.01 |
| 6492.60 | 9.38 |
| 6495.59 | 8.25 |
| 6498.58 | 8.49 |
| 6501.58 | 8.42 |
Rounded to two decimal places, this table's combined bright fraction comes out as 1.04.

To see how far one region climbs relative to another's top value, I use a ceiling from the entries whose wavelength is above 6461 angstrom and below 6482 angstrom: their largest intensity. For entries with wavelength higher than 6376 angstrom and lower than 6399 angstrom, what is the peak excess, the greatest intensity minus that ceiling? -1.4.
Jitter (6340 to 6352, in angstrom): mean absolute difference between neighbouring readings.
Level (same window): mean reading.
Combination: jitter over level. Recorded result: 0.040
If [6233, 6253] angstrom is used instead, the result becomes 0.029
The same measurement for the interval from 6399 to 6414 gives 0.027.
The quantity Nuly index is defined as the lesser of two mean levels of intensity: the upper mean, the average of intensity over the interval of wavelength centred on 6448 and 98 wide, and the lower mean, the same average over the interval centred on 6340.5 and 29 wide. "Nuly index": 8.8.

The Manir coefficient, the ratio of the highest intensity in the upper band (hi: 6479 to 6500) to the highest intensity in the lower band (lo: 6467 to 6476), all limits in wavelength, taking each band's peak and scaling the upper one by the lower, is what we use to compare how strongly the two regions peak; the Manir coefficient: 0.99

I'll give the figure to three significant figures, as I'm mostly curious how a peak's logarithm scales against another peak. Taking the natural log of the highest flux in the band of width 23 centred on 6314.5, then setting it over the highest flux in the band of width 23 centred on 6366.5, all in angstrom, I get 0.229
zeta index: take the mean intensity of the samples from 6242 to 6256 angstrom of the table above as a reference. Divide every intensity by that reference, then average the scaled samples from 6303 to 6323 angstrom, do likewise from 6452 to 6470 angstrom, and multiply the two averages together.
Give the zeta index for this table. 1.62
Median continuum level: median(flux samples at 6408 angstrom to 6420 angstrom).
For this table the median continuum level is 8.9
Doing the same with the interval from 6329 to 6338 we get 8.4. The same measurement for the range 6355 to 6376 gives 8.6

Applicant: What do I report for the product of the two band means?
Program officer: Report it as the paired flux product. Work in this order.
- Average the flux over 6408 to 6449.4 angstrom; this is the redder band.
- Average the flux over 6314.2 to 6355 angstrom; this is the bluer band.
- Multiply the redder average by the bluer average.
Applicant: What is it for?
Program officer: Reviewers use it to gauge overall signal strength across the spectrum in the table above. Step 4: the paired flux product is 76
